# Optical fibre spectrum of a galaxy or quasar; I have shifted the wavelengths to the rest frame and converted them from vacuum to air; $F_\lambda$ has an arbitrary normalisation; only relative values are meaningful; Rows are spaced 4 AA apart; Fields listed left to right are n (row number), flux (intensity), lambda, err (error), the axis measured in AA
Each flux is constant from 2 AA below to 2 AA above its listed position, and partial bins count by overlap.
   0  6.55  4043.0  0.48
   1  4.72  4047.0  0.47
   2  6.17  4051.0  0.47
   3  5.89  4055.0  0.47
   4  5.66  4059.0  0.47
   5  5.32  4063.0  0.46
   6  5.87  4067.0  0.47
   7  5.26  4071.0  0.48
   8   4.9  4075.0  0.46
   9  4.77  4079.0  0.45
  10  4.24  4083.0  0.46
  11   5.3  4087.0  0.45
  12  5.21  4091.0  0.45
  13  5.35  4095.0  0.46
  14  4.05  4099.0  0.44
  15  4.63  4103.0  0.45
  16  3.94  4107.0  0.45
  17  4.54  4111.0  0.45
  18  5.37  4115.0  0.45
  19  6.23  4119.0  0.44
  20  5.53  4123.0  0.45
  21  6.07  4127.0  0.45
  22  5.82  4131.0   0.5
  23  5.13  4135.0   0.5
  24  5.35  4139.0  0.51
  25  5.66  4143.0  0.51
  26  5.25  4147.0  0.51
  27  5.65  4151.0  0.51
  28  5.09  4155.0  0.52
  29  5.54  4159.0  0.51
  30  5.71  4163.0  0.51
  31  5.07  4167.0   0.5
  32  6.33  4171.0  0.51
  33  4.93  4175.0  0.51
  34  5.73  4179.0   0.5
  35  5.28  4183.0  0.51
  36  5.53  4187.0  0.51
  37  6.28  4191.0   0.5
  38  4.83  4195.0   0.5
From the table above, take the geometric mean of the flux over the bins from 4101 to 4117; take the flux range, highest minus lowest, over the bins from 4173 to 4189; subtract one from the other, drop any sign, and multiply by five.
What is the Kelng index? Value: 19.0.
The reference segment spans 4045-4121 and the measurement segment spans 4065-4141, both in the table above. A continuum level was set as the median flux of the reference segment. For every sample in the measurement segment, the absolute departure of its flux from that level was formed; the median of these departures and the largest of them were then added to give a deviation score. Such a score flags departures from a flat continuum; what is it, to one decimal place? 1.8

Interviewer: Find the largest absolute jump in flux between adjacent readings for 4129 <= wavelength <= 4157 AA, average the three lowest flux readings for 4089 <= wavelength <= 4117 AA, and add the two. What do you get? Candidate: 4.9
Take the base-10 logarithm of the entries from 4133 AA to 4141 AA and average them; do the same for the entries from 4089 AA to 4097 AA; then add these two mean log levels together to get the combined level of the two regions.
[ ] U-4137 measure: 1.44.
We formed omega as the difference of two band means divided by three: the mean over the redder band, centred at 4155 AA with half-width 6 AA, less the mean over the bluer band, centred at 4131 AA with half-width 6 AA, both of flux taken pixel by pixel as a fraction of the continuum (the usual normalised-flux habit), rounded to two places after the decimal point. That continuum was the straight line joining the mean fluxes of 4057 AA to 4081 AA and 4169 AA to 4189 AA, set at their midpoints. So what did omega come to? -0.02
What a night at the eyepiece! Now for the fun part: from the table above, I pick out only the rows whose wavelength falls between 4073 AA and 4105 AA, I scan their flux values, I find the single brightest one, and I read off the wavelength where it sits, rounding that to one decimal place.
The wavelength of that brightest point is 4095.0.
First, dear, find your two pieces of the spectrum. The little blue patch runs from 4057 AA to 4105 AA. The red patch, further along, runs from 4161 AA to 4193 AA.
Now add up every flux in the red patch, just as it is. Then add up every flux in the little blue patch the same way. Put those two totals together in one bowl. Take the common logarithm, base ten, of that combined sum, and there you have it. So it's 2.02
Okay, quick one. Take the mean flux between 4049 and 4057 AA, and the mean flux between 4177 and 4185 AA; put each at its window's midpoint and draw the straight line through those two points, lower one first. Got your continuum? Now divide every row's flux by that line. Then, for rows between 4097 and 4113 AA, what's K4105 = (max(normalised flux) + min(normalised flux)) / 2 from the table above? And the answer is 0.74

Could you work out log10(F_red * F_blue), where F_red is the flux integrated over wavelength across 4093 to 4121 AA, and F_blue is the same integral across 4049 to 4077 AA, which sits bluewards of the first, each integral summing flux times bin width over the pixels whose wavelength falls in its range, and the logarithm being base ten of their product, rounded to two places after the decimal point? 4.33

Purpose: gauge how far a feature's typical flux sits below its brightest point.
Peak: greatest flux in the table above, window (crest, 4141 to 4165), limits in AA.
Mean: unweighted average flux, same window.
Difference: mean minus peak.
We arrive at -0.23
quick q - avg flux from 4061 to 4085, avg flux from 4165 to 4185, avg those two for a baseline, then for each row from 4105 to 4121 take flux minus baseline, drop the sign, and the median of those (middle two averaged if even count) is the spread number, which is 0.8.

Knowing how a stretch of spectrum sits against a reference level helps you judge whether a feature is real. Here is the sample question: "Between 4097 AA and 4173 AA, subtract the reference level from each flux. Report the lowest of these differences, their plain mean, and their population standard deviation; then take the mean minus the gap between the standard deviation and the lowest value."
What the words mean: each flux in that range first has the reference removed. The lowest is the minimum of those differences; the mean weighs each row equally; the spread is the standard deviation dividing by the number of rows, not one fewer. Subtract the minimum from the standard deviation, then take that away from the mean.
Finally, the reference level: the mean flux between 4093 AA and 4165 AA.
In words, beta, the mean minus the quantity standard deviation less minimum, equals -1.9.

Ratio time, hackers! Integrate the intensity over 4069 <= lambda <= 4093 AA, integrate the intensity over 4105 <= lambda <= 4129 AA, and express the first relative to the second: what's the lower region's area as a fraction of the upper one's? 0.94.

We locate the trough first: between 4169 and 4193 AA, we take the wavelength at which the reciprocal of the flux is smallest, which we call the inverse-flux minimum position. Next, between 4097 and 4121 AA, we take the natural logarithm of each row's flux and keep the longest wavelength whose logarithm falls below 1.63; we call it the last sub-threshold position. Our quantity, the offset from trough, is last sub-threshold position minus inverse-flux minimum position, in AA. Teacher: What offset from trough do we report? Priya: -60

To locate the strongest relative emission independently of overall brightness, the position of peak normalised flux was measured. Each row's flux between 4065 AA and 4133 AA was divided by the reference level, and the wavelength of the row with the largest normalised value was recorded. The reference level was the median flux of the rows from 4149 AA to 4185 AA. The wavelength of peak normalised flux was 4119.0 AA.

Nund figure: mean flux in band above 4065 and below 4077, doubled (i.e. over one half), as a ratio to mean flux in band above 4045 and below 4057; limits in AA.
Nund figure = 1.91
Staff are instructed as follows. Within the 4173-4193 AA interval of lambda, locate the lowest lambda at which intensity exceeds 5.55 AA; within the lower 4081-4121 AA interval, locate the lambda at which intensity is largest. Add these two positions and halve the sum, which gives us 4149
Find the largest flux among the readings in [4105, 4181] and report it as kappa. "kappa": 6.33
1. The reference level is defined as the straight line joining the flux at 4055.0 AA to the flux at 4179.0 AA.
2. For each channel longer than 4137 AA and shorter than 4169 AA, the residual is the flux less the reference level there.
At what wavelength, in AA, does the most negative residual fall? 4167.0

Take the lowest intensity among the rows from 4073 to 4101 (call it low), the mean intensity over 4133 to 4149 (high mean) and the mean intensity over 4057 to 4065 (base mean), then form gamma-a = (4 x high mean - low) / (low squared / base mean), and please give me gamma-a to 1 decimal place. 5.8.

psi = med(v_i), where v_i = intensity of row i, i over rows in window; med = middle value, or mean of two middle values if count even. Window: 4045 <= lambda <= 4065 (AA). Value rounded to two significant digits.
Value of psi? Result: 5.7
